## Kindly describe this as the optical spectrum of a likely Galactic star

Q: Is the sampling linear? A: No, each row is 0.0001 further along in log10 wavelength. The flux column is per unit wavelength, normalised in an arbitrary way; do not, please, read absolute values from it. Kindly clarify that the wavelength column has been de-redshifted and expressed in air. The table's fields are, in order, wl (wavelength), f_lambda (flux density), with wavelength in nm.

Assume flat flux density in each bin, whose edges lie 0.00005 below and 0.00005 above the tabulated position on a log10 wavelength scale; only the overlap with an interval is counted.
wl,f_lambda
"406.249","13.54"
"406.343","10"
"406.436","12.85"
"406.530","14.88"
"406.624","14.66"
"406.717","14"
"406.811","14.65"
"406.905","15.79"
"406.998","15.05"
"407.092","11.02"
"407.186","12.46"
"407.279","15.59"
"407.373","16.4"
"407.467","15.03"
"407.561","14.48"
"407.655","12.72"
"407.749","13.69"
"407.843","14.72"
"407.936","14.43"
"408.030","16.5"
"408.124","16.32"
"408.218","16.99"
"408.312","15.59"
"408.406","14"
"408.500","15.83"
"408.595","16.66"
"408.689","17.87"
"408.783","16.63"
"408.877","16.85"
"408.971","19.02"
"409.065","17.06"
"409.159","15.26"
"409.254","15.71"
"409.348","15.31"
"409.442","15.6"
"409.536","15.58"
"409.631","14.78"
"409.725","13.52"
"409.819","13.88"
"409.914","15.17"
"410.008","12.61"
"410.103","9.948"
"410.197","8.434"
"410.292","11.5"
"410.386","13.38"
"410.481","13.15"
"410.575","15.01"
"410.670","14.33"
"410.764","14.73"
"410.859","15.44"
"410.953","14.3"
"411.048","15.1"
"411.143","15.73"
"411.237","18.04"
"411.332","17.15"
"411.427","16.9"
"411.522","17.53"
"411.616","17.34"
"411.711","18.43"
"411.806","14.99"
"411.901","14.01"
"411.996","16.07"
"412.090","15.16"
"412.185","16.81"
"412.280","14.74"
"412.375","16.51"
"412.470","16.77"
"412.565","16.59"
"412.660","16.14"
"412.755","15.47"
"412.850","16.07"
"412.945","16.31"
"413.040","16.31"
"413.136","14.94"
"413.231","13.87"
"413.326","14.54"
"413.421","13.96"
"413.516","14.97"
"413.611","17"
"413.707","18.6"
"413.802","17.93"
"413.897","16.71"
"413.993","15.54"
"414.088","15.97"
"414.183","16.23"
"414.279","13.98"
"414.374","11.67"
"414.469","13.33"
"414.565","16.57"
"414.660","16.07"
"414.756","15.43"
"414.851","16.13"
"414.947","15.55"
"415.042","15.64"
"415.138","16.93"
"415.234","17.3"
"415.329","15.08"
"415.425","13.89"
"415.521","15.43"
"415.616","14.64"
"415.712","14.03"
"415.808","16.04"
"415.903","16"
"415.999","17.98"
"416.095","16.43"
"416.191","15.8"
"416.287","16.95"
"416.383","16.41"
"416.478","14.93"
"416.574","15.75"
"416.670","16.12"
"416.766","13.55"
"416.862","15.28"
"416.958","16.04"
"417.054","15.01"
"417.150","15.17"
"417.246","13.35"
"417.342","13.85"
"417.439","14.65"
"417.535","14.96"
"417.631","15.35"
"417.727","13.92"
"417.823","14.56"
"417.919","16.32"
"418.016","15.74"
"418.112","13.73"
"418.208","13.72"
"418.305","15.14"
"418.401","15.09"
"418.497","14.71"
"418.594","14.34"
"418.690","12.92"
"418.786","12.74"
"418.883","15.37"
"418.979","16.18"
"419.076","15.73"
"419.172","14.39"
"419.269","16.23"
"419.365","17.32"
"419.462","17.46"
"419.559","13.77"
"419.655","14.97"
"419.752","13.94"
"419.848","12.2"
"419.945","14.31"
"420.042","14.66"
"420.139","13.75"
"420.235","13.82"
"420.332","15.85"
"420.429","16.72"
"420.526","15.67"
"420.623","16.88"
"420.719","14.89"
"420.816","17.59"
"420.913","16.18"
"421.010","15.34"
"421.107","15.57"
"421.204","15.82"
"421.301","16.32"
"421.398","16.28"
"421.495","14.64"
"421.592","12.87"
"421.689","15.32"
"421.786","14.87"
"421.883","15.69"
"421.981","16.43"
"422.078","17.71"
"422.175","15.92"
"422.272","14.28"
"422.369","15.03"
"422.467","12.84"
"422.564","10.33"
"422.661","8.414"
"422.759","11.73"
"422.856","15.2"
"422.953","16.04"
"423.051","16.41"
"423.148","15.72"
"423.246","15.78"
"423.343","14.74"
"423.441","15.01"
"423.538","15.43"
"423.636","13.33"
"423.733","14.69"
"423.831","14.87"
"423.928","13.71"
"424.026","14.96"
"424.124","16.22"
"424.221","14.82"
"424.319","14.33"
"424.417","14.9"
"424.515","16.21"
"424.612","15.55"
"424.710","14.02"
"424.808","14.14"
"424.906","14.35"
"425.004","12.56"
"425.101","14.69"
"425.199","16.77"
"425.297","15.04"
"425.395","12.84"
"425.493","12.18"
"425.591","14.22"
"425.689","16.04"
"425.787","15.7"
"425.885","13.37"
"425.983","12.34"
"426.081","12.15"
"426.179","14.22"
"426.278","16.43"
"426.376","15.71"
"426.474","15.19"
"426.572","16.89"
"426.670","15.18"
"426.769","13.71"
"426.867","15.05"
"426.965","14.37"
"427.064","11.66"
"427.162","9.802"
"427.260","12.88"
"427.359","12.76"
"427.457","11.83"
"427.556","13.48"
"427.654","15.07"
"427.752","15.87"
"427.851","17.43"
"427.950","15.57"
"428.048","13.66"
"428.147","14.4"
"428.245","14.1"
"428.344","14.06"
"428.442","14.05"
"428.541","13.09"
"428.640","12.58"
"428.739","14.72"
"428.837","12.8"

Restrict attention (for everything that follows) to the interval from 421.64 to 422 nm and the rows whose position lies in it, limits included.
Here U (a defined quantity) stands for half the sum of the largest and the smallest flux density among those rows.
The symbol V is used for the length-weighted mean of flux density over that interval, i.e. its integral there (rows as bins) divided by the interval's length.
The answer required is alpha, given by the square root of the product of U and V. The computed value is 15.6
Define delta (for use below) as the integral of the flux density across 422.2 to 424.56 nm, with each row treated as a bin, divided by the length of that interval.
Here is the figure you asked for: 14.4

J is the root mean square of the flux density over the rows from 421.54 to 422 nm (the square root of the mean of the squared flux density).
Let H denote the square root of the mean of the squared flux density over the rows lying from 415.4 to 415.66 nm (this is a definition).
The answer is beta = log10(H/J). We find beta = -0.012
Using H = 14.7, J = 15.1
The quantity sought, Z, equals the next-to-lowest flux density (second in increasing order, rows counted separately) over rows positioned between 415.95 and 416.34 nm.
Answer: 16.43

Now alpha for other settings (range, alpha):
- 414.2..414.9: 14.5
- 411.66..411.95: 16.0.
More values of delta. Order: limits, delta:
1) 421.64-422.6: 14.9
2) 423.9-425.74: 14.6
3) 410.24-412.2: 15.4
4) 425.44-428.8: 14.1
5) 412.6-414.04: 15.9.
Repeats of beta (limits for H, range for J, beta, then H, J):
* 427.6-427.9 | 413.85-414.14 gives 0.002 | 16.2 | 16.1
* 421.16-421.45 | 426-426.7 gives 0.027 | 16.1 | 15.2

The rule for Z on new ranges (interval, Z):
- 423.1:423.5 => 15.01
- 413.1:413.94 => 13.96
